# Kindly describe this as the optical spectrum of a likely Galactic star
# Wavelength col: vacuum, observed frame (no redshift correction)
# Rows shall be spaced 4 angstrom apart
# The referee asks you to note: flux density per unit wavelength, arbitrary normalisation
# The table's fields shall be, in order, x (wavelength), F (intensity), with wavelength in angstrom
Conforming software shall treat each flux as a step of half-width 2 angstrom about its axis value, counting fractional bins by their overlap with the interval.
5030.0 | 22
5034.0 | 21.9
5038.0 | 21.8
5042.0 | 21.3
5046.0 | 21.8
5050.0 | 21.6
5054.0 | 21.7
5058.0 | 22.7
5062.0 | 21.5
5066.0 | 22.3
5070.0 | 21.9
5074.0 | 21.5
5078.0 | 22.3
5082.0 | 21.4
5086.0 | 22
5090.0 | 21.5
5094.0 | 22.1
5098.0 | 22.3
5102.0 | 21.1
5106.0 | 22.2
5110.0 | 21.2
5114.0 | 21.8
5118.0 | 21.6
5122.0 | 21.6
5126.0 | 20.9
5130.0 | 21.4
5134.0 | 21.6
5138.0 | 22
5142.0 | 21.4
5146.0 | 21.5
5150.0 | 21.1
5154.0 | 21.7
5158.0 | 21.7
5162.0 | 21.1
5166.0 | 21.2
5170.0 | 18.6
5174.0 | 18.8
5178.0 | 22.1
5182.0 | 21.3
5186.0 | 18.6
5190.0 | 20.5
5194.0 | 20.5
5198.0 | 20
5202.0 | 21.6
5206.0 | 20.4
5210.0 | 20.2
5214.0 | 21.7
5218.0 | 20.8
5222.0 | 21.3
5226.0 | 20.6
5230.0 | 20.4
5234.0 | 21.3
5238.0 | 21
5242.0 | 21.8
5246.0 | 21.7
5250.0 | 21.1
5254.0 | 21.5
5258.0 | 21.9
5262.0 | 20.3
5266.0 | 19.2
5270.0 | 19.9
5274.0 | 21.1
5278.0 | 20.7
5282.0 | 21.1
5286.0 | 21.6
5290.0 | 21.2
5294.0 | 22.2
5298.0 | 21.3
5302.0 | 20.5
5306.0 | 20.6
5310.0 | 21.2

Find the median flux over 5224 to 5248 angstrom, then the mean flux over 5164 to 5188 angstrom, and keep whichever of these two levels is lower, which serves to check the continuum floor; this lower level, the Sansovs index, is 20.1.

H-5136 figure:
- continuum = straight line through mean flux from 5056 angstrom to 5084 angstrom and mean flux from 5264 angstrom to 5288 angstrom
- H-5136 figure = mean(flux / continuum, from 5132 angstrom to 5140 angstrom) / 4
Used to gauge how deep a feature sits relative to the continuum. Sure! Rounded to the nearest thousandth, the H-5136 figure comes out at 0.253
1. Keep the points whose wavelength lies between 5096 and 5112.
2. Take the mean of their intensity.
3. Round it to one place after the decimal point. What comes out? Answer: 21.7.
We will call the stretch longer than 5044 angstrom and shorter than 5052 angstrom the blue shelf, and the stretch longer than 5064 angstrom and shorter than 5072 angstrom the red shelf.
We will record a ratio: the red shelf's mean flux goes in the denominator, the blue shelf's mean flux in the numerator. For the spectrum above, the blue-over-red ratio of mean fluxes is 0.98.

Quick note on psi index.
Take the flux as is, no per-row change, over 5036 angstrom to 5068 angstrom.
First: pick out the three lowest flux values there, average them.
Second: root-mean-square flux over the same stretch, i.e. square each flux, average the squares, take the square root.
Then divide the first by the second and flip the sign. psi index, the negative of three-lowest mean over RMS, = -0.983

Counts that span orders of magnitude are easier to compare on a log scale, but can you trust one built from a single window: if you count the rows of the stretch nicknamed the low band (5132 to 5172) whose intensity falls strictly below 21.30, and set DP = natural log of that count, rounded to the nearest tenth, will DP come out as 1.4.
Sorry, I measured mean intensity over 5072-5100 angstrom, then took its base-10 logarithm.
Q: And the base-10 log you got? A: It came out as 1.34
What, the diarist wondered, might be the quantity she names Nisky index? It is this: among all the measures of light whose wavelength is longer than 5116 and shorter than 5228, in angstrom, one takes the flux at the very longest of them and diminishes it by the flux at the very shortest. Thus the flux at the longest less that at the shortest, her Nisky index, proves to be -1.0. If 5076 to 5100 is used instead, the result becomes 0.0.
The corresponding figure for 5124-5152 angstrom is 0.2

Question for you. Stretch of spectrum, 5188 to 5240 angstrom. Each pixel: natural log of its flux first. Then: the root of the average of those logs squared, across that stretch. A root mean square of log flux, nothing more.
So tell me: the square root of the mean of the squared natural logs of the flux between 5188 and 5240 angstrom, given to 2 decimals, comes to 3.03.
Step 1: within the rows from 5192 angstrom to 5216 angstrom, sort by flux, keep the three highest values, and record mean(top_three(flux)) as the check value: 21.3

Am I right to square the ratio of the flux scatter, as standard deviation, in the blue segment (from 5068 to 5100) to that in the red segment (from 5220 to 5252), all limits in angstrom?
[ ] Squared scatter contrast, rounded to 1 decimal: 0.6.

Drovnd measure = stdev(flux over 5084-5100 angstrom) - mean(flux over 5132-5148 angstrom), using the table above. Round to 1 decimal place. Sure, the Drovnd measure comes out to -21.3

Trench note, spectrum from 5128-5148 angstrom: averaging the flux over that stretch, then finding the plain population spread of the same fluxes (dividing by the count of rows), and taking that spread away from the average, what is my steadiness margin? 21.4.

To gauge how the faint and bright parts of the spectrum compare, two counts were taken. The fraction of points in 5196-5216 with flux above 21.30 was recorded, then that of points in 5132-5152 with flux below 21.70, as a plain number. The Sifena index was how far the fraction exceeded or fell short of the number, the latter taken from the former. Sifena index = -3.6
